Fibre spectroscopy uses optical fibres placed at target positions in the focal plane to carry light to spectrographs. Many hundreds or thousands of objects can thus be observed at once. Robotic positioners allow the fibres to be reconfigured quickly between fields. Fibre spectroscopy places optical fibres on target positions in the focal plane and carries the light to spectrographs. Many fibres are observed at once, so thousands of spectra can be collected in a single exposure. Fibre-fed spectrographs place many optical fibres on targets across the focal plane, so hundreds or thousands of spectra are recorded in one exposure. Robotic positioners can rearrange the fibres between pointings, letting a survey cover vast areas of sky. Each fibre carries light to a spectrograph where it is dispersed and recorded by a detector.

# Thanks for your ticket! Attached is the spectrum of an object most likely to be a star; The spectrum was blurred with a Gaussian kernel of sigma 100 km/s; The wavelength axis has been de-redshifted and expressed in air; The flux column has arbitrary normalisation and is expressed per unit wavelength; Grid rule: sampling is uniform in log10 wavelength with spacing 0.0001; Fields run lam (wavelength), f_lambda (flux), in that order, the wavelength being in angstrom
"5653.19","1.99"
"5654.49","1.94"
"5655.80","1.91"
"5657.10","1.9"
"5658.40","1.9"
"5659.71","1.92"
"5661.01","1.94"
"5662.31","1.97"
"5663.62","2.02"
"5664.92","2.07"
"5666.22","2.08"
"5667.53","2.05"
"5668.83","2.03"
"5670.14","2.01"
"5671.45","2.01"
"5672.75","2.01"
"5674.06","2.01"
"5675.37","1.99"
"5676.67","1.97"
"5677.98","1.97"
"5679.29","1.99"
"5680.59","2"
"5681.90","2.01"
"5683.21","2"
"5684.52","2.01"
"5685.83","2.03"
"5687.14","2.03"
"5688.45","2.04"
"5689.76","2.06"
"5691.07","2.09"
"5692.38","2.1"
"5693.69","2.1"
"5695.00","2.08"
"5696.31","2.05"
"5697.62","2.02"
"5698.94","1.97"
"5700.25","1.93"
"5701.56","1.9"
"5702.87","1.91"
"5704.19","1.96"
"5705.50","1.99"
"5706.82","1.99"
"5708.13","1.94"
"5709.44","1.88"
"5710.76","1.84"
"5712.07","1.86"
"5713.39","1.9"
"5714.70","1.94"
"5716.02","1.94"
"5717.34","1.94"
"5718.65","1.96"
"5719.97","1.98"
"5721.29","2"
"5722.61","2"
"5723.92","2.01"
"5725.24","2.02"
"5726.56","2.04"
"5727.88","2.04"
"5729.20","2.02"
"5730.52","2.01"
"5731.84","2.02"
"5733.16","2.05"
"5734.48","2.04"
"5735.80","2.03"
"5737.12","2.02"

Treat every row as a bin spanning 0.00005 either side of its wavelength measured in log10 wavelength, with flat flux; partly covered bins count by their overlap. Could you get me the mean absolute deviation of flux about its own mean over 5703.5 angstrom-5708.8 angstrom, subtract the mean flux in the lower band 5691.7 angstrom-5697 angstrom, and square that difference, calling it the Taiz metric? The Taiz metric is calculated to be 4.3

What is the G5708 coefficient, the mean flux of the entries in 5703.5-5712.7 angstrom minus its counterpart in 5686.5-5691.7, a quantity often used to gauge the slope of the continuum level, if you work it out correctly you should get -0.13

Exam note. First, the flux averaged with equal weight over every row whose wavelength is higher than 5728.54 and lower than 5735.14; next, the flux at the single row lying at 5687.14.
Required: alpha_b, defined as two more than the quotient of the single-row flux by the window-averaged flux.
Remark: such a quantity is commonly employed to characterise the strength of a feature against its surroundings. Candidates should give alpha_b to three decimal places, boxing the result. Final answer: 3.001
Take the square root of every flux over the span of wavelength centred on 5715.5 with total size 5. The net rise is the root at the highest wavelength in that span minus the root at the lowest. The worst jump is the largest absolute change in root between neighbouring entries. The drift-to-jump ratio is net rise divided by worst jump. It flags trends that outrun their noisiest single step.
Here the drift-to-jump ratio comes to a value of 1.0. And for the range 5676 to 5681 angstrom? 1.5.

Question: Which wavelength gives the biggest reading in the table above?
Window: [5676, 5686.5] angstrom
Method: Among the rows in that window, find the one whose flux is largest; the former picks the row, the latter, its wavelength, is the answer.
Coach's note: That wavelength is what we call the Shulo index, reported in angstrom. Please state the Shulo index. 5685.83 angstrom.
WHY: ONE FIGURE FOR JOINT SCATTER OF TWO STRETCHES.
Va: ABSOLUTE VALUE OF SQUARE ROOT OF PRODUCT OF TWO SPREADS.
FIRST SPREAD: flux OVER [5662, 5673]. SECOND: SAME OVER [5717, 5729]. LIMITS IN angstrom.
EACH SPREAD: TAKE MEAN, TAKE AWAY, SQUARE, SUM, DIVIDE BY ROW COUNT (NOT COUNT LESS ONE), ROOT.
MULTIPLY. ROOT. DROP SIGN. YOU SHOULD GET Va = 0.032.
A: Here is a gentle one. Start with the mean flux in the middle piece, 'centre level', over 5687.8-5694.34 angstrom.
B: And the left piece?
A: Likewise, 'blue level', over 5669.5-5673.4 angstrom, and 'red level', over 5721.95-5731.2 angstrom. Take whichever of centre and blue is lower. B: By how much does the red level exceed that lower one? 0.01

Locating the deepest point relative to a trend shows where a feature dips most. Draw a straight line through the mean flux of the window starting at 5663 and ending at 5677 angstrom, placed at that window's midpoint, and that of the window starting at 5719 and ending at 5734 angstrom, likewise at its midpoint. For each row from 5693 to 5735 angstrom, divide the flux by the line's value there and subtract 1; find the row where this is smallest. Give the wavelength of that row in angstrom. 5710.76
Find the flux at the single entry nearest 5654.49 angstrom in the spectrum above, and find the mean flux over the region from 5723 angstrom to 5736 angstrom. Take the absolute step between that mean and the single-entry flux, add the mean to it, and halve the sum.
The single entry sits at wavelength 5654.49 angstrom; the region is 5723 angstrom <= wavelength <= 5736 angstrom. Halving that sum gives 1.06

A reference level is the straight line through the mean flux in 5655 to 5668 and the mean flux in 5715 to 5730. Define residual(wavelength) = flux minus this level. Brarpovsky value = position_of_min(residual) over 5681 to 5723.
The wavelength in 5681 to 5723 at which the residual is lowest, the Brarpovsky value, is 5710.76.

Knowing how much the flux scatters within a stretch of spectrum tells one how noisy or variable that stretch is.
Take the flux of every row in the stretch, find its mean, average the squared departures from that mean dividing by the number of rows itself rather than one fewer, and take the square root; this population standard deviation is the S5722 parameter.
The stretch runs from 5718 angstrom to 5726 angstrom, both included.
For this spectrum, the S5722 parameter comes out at 0.020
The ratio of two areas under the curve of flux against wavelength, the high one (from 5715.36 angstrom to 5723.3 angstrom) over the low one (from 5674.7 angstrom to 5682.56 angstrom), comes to 1.00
